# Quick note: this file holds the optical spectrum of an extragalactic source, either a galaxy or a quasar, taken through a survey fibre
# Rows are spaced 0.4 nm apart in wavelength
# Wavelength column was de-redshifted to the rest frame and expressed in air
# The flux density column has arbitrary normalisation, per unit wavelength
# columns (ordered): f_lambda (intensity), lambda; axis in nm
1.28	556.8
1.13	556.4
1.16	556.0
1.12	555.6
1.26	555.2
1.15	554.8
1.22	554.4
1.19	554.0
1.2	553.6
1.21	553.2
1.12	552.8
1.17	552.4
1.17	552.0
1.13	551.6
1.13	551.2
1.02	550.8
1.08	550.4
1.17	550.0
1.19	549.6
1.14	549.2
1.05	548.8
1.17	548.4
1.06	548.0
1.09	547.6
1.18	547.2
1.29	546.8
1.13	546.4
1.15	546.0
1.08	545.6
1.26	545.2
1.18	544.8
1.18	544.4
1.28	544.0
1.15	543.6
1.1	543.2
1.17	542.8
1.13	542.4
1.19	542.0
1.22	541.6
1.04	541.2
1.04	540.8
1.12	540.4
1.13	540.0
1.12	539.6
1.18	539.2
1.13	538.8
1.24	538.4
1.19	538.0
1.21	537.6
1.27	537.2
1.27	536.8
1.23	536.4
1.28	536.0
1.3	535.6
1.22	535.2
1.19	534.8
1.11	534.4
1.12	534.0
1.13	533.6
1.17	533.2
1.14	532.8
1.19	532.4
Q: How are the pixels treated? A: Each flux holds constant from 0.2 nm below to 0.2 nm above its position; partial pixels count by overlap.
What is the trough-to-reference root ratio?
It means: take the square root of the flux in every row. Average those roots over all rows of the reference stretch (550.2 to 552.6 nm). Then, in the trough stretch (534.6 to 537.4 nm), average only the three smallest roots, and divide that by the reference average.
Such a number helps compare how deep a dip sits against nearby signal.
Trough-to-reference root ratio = 1.04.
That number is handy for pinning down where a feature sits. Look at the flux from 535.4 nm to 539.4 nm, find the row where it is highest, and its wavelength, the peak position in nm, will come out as 535.6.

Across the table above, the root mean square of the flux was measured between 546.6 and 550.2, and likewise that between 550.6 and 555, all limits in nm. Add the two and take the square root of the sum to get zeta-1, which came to 1.52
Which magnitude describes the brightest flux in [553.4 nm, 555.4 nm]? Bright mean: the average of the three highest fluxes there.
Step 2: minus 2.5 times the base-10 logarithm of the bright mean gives -0.222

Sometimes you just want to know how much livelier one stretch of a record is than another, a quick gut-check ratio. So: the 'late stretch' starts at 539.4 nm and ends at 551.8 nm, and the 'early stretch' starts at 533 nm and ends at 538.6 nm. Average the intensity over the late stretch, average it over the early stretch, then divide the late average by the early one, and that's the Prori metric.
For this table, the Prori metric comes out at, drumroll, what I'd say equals 0.94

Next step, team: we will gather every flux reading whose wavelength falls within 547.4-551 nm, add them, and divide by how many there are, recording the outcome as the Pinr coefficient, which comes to 1.11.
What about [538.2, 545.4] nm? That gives 1.16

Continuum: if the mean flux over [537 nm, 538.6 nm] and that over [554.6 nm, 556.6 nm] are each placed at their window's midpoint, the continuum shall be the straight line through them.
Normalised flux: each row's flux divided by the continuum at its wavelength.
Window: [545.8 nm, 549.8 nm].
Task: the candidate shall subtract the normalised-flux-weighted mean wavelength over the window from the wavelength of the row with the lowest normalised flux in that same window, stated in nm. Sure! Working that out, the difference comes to 1.01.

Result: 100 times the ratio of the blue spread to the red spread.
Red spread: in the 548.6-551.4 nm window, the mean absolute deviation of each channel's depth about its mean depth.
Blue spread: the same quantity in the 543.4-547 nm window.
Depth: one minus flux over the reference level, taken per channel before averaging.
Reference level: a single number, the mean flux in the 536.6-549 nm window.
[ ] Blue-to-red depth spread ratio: 111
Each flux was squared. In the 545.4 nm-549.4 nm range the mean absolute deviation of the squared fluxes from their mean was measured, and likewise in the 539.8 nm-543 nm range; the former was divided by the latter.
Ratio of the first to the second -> 1.10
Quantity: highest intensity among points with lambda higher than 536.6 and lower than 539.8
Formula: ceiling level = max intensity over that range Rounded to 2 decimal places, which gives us 1.27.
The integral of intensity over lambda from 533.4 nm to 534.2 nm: 0.900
